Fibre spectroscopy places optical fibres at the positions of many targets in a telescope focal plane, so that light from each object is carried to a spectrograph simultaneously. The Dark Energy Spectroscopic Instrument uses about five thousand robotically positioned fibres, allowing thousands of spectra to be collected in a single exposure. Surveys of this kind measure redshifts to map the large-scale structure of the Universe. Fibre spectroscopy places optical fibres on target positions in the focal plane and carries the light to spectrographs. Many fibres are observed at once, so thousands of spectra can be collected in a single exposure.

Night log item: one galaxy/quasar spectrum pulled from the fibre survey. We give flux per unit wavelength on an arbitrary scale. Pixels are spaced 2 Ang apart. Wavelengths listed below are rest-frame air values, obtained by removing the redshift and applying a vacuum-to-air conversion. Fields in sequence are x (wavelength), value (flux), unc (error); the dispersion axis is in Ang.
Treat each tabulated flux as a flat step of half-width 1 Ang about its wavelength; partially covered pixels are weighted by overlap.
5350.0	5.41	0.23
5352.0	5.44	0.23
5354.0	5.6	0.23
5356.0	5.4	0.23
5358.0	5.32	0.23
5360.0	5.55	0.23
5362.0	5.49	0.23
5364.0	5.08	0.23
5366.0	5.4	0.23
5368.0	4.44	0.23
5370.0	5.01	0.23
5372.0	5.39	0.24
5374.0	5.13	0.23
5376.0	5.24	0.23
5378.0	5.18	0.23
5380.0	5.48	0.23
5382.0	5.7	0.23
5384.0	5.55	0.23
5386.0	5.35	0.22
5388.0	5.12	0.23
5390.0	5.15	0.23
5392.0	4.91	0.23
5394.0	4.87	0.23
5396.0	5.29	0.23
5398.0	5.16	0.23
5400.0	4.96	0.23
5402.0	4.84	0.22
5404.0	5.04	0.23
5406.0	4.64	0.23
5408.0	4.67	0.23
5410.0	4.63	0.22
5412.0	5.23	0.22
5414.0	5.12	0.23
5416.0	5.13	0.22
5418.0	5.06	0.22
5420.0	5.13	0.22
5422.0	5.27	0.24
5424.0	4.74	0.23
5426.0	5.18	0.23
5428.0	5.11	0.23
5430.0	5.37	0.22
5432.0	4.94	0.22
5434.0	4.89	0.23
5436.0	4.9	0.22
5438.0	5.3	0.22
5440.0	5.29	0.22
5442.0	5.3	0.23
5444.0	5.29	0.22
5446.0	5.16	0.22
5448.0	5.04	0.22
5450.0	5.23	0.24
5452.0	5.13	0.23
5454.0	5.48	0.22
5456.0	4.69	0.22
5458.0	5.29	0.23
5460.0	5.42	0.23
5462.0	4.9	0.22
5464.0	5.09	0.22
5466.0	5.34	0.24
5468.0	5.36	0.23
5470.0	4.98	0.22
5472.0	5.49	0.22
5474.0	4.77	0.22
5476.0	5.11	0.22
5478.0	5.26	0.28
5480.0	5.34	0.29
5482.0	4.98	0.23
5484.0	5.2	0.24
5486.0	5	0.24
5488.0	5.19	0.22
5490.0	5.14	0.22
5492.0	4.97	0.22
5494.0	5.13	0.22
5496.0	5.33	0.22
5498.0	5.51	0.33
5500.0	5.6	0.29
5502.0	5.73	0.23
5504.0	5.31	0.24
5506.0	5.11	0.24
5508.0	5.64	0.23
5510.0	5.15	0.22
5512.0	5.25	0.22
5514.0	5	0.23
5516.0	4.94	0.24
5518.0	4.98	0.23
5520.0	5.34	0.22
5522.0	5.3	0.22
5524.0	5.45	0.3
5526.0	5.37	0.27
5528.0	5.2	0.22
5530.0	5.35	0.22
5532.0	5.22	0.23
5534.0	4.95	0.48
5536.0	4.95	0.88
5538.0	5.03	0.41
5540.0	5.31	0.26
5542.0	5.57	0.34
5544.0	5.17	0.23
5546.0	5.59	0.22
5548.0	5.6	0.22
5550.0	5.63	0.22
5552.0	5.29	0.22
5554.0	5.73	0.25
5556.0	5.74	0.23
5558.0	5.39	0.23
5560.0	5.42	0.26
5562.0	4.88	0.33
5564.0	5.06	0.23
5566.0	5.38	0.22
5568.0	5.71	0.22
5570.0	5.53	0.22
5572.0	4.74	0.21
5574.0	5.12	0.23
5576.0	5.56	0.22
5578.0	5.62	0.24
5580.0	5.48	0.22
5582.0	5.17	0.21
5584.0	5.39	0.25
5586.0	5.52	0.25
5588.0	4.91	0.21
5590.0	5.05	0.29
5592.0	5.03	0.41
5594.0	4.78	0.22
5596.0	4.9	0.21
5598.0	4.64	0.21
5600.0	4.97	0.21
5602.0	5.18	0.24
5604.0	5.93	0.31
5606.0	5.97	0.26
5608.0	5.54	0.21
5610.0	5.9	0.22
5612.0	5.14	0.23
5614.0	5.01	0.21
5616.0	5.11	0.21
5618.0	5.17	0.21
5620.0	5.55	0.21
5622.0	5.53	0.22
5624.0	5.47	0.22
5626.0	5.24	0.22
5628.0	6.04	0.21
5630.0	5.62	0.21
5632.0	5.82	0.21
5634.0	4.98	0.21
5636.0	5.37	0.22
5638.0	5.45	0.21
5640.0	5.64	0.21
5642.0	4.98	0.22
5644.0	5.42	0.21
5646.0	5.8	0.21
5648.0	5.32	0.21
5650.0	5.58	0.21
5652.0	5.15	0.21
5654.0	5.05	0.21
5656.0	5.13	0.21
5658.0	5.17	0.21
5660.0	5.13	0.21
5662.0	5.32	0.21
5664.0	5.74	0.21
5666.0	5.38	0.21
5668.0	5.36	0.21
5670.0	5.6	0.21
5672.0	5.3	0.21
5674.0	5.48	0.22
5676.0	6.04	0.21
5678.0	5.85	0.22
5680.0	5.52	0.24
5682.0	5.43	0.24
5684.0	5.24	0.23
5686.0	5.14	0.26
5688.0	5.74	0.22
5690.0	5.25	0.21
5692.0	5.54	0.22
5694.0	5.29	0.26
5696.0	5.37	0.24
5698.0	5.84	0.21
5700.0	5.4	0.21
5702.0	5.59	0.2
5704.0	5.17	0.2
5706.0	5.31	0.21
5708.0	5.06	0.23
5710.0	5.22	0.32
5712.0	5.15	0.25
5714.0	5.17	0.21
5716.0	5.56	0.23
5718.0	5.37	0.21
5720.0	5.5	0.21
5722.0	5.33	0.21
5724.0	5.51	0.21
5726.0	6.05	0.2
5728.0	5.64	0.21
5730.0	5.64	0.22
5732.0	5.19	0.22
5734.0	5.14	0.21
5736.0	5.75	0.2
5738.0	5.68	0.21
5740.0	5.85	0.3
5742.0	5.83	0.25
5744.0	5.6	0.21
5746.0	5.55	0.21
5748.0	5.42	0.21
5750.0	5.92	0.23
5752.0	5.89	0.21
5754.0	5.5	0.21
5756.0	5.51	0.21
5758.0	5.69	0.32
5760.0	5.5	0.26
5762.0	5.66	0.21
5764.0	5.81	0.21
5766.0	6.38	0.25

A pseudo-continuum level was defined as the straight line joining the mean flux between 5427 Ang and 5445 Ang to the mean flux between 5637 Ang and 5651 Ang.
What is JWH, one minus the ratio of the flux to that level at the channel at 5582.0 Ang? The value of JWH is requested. 0.037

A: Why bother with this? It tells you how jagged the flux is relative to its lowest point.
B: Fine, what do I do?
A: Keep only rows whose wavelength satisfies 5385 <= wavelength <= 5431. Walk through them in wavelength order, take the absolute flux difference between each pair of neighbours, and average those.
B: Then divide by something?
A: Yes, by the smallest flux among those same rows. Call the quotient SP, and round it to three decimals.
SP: 0.043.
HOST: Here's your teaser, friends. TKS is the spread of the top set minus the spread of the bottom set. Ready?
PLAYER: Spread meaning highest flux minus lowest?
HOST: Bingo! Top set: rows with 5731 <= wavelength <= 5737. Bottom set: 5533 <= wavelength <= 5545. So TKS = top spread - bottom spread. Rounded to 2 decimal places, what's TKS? -0.01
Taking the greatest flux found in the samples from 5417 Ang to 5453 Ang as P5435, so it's 5.37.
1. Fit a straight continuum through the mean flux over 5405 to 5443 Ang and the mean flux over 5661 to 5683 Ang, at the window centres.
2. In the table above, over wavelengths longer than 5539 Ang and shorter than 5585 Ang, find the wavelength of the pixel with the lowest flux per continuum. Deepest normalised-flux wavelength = 5572.0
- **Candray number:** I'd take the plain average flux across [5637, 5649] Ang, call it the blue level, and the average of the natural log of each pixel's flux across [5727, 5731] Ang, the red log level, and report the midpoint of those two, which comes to 3.58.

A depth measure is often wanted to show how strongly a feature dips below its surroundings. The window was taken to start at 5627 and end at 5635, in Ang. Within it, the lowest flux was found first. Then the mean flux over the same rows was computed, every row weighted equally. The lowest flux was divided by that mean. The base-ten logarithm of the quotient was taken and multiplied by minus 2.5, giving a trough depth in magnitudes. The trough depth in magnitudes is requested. 0.130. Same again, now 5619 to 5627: 0.042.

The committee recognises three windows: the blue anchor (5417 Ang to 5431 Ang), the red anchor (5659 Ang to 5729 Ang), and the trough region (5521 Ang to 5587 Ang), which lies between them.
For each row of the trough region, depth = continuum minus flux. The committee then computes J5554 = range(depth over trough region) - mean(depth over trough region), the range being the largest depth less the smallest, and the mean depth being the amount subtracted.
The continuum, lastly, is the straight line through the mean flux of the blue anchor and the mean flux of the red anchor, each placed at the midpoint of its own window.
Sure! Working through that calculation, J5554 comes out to 1.09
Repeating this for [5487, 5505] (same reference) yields 0.86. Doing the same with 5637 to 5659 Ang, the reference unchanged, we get 0.76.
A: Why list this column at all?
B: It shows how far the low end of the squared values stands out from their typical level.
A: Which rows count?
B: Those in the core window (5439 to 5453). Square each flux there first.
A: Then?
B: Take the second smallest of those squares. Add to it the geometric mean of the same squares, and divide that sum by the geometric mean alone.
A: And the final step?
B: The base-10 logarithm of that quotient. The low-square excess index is 0.295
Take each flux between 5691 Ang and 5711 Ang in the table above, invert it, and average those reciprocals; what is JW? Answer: 0.186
